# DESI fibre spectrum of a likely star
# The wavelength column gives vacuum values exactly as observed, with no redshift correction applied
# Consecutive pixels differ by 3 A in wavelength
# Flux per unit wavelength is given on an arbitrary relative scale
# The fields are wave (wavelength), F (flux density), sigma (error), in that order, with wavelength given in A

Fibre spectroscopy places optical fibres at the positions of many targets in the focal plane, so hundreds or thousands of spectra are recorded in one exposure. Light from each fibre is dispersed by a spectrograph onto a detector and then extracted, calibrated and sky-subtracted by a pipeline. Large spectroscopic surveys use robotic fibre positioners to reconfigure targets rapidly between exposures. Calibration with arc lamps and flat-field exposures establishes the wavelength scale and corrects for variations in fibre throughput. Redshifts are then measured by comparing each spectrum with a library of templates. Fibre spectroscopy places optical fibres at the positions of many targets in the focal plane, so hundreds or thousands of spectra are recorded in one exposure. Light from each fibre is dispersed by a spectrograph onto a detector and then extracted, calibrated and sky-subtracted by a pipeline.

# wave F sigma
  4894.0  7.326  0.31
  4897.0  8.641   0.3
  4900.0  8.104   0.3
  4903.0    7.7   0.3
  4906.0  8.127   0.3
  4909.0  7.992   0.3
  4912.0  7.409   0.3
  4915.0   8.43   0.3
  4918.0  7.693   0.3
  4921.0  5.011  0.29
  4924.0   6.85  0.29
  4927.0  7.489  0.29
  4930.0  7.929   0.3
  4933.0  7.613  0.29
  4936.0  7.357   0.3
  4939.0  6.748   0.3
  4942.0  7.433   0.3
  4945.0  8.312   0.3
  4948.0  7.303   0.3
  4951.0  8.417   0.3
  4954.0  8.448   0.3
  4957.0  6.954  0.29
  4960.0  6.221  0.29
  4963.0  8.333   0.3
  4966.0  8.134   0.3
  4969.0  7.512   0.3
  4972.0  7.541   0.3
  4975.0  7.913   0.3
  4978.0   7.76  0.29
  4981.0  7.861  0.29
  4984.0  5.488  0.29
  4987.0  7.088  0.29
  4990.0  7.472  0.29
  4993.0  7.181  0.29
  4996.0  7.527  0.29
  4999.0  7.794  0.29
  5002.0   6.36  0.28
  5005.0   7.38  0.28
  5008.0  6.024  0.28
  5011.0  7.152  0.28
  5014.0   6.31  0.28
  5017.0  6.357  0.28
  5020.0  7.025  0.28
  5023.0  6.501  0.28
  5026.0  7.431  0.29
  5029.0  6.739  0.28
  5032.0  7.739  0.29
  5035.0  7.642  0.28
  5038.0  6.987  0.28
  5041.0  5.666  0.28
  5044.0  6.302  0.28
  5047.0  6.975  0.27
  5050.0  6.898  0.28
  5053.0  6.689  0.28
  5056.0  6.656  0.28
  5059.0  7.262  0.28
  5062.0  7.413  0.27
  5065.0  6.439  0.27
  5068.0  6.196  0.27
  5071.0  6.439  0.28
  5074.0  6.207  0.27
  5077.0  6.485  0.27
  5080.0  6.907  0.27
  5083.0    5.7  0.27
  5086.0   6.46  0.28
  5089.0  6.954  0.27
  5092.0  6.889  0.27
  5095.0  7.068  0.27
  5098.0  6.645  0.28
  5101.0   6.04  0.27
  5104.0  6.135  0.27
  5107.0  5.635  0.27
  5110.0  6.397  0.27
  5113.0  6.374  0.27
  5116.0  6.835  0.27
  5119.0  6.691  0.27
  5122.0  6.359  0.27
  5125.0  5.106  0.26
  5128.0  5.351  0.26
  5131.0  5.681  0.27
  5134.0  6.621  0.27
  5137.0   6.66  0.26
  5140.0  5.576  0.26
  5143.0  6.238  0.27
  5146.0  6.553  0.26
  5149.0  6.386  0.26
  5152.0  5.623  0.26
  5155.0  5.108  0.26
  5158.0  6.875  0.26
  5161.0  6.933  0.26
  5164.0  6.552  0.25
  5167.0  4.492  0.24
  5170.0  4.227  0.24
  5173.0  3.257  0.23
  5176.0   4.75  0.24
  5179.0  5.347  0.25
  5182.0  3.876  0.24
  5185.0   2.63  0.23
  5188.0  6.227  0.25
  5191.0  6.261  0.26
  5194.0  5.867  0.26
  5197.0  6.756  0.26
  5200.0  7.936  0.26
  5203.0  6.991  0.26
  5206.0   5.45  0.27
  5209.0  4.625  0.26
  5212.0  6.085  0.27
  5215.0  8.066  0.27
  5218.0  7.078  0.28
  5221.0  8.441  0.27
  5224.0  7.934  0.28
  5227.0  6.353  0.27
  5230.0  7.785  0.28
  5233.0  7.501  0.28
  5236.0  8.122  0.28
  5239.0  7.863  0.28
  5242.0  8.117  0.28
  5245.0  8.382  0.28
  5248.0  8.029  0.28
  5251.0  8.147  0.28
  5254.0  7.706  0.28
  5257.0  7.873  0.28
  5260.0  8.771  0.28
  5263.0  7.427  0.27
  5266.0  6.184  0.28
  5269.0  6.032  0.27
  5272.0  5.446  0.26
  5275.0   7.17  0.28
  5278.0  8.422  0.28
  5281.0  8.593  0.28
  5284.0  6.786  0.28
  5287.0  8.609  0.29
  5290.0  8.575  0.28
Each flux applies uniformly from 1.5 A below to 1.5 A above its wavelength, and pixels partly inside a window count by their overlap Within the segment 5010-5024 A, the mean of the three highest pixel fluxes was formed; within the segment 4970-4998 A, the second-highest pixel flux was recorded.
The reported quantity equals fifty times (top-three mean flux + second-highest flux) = 738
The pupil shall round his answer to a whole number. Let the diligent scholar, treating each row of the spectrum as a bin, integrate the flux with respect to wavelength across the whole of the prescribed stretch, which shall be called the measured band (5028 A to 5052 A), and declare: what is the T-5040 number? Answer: 165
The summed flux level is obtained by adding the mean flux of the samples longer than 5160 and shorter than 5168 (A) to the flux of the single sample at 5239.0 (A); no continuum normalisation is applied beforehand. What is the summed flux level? 13.9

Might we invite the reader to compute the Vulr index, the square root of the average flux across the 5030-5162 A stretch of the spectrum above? 2.54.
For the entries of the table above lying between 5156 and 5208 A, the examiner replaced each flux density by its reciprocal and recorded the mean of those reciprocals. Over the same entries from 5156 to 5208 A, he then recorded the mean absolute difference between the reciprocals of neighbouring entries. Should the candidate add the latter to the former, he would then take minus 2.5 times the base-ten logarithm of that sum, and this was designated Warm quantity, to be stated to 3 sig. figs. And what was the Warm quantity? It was 1.52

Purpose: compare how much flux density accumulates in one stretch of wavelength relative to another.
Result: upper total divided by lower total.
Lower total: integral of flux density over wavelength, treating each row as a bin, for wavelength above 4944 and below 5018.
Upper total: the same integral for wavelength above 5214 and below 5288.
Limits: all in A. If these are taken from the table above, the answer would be 1.04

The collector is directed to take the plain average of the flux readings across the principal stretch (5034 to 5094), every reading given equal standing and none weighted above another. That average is 6.7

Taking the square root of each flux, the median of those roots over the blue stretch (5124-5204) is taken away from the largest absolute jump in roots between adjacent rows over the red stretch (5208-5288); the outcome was -2.0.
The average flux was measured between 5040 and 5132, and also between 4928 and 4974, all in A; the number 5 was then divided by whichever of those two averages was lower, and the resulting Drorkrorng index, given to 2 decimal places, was 0.78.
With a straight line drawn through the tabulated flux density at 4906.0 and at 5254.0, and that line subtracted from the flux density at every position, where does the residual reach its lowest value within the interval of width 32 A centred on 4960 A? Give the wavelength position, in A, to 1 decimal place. 4960.0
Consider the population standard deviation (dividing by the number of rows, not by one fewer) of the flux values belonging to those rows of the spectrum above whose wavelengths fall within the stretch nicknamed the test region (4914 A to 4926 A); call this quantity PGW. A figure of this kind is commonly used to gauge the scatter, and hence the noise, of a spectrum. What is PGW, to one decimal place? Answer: 1.3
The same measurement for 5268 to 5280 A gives 1.1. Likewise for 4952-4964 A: 0.9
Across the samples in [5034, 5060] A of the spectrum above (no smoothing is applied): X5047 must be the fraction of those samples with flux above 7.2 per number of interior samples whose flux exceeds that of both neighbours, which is 0.22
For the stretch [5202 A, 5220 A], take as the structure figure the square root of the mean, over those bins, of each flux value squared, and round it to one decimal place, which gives 6.5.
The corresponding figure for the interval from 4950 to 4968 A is 7.8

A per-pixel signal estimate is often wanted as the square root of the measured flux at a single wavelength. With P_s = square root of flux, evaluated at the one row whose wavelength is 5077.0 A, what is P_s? 2.55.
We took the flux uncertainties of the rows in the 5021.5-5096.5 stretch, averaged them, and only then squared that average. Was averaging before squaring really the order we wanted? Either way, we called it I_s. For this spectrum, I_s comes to 0.0764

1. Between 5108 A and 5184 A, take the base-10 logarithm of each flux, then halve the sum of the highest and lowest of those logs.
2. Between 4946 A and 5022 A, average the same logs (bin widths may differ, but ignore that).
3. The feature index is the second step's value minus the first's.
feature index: 0.18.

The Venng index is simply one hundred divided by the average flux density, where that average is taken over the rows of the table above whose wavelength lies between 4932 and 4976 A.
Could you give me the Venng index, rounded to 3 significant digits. 13.1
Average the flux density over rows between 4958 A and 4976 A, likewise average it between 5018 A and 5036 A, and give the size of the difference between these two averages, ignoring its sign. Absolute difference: 0.4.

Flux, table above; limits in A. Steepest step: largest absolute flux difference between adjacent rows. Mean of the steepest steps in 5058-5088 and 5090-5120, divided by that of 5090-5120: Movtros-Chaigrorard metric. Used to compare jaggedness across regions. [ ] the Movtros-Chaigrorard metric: 1.3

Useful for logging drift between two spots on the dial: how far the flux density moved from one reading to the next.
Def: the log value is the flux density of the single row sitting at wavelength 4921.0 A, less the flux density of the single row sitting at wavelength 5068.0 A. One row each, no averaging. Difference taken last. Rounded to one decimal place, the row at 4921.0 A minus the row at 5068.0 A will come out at -1.2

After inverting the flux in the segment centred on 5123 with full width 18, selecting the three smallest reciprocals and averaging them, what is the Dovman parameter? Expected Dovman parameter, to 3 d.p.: 0.151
